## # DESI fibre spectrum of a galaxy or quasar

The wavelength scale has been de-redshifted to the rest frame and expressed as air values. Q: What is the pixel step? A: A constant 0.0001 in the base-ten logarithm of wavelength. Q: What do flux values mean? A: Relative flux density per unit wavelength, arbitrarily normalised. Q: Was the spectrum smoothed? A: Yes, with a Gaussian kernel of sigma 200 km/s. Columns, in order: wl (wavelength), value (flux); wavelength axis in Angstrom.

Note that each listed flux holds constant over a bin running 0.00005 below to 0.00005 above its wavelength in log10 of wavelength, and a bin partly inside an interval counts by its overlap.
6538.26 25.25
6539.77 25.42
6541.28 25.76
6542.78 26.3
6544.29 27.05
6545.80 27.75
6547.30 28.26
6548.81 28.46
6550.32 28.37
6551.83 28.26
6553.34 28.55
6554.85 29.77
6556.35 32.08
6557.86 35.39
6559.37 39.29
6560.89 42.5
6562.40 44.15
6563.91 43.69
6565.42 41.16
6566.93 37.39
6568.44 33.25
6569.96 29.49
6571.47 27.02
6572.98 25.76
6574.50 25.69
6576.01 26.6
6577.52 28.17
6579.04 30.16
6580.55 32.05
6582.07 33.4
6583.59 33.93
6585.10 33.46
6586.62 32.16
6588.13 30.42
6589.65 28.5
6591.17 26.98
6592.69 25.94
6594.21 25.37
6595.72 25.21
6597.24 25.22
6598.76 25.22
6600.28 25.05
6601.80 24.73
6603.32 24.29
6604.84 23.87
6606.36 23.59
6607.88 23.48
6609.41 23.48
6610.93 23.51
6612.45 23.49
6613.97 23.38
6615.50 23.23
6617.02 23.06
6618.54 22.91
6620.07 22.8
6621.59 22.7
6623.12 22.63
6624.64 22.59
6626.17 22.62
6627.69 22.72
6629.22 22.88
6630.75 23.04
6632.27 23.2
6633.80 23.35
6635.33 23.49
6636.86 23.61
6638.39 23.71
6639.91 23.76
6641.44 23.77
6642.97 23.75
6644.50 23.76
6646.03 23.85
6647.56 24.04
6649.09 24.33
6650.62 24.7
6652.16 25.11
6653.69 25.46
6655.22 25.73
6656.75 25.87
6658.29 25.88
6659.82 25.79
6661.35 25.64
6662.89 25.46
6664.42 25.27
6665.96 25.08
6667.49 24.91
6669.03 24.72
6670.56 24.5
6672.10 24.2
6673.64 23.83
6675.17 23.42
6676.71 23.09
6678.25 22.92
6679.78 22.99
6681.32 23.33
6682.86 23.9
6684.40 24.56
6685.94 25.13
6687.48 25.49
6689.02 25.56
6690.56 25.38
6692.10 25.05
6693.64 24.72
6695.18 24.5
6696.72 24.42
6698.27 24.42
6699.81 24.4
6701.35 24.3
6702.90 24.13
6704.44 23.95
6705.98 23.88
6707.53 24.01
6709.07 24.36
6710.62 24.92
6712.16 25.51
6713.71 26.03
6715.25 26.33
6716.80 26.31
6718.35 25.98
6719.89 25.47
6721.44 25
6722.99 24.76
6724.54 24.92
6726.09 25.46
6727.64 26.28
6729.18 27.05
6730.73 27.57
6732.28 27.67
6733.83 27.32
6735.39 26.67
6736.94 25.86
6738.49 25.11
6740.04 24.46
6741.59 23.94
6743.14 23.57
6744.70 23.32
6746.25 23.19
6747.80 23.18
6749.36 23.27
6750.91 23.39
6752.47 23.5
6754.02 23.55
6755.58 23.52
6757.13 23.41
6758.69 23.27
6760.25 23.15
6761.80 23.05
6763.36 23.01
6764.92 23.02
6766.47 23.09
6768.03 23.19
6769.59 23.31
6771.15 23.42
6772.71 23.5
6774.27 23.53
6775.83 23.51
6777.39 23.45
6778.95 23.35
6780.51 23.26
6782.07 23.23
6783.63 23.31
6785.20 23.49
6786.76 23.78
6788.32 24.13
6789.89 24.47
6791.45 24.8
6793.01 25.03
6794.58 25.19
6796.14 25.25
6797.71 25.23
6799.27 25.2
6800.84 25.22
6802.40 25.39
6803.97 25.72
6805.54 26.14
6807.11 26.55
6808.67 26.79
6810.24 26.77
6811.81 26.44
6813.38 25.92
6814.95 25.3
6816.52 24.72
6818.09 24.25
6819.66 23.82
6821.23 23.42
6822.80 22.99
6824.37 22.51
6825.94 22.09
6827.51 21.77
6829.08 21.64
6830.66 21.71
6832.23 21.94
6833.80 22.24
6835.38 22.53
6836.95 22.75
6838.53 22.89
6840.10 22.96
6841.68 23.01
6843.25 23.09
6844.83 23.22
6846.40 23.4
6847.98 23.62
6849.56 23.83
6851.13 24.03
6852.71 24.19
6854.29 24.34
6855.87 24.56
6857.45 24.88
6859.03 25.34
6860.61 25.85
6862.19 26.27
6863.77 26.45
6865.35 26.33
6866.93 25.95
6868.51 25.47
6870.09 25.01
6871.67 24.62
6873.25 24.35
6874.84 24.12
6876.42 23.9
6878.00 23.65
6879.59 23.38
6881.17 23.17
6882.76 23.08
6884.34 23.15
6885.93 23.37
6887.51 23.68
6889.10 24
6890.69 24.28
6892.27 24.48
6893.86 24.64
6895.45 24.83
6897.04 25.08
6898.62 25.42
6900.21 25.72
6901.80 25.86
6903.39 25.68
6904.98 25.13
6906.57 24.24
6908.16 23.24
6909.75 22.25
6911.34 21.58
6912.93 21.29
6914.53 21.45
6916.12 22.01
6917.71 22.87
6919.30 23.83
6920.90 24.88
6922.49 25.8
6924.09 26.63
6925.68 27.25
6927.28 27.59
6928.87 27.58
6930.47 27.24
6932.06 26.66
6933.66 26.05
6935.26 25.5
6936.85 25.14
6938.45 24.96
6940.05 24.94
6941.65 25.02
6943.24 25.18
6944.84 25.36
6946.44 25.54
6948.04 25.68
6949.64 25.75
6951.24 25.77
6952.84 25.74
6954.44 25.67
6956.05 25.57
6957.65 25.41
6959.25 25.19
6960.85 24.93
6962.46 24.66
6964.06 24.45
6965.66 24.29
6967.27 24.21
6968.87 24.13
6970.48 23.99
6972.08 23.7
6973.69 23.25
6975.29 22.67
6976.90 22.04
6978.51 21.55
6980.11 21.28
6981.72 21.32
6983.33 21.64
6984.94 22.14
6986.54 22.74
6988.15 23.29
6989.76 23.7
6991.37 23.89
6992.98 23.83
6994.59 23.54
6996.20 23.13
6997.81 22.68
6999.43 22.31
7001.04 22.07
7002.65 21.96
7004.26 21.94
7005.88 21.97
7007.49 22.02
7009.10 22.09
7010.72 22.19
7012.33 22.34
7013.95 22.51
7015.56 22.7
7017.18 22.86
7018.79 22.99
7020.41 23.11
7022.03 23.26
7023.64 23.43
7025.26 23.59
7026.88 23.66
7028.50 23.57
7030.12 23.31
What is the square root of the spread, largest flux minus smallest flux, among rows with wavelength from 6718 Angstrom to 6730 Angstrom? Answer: 1.5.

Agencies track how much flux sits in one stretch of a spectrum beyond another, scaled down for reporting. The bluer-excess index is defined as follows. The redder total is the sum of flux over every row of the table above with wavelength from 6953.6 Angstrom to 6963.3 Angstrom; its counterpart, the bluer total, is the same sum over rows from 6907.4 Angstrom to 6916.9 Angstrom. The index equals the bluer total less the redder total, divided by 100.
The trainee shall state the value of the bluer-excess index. -0.20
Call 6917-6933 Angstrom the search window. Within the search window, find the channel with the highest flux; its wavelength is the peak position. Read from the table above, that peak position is 6927.28 Angstrom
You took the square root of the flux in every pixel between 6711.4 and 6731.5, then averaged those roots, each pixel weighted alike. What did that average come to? 5.09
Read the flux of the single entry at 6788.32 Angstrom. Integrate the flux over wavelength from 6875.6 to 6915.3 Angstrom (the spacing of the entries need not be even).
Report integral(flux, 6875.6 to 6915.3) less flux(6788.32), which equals 923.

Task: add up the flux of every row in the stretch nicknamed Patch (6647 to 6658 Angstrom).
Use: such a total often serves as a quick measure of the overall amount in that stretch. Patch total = 175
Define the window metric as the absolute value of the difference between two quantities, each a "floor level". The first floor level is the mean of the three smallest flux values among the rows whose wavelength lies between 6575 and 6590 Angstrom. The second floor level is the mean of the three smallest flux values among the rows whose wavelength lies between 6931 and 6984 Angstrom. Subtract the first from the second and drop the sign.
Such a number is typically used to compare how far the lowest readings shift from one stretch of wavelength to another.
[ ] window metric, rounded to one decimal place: 6.4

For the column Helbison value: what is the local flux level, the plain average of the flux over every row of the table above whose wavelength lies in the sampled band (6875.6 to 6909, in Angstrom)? 24.3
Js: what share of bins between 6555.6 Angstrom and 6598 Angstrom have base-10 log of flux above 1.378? 1.0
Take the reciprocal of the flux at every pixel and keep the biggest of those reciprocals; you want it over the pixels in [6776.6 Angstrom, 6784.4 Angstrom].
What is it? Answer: 0.0430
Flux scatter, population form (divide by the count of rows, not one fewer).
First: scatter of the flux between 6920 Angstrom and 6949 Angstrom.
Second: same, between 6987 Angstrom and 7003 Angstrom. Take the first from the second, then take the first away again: -1.2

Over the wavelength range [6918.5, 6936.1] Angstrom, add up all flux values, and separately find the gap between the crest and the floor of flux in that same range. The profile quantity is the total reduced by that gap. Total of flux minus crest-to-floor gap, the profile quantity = 285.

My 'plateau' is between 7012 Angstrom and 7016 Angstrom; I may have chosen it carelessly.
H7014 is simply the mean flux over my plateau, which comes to 22.5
